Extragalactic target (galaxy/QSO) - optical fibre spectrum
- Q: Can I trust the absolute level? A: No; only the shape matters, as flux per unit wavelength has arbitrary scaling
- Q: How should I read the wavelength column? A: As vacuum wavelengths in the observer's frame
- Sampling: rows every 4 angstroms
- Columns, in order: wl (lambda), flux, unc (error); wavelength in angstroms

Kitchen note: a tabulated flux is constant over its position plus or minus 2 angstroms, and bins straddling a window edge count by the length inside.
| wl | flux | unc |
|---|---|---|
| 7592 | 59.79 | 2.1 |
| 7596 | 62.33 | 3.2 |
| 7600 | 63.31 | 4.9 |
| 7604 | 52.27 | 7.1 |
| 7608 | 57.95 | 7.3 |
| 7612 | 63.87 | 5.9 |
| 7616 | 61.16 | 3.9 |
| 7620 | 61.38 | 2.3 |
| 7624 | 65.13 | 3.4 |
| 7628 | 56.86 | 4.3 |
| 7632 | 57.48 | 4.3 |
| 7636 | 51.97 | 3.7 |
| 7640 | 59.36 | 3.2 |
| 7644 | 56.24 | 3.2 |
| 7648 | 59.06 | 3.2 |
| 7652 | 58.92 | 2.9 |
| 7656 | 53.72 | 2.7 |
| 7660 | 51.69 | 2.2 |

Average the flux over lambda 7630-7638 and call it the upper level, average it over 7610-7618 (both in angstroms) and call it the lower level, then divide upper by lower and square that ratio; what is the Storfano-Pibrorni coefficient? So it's 0.77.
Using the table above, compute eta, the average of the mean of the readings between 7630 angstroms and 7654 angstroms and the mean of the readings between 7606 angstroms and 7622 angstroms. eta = 59.1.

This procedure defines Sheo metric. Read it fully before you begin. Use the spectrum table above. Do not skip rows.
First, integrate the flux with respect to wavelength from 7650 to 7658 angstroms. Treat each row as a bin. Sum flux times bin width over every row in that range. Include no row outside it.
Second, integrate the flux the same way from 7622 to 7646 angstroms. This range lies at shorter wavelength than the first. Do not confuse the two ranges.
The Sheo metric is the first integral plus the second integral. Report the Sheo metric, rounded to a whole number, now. 1839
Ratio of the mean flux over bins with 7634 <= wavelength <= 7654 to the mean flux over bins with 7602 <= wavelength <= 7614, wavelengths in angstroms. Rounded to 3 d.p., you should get 0.984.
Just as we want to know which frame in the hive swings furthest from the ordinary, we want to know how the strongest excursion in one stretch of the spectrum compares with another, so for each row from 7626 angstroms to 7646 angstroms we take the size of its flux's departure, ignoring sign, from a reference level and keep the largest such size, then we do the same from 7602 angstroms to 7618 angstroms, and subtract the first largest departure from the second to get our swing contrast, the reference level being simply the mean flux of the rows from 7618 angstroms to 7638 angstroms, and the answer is 0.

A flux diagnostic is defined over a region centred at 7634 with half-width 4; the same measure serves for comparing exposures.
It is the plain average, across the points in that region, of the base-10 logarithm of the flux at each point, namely 1.74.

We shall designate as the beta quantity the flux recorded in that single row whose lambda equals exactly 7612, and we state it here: 63.87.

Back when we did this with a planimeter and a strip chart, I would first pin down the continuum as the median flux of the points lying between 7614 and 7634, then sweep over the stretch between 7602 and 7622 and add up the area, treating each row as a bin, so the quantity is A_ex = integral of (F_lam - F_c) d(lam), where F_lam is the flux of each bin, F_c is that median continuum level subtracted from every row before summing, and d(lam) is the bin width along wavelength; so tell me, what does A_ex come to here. -37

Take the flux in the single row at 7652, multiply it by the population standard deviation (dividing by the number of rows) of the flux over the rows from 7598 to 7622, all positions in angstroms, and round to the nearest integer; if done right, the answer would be 232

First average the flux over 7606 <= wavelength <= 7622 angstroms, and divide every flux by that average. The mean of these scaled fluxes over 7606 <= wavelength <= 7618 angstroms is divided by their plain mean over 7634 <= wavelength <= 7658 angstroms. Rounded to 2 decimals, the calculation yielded 1.08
